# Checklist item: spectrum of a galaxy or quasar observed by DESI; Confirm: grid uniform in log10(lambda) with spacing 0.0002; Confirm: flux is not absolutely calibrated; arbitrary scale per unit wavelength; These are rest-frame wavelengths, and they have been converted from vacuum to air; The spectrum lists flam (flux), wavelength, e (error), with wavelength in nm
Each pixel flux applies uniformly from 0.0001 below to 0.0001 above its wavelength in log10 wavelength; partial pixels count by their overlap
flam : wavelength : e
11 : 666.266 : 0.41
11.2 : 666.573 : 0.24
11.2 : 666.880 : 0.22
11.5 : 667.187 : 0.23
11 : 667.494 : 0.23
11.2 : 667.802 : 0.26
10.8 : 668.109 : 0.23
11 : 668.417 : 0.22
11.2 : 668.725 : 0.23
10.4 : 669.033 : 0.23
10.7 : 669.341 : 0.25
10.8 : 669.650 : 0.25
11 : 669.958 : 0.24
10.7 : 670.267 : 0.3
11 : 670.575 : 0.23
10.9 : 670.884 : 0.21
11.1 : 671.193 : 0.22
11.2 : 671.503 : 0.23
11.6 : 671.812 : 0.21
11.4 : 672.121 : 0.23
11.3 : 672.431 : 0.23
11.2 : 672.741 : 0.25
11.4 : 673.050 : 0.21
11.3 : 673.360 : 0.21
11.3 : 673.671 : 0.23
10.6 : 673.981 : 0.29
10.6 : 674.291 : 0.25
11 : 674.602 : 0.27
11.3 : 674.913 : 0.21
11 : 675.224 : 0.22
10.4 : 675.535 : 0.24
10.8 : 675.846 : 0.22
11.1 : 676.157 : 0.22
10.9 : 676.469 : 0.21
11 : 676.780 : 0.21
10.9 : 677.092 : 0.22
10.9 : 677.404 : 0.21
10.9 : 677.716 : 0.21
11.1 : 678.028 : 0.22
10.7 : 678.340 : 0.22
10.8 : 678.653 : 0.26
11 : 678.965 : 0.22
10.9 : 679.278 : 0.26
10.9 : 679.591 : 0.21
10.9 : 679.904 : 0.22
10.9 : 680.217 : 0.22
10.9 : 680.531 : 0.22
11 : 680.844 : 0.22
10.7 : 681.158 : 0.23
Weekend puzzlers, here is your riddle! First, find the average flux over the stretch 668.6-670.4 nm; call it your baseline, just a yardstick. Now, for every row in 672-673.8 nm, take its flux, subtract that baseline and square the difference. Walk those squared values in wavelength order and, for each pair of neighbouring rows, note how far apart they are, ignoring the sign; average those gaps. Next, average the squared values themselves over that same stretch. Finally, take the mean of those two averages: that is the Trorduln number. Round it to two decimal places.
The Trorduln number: 0.19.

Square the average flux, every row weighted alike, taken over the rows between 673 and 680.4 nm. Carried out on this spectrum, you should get 120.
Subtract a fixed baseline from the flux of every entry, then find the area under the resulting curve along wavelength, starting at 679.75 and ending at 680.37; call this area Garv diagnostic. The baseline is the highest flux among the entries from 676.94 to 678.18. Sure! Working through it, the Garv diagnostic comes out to -0.1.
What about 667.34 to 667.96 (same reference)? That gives 0.0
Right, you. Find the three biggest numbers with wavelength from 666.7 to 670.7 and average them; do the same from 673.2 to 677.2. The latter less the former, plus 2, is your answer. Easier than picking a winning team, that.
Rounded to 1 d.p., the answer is 2.0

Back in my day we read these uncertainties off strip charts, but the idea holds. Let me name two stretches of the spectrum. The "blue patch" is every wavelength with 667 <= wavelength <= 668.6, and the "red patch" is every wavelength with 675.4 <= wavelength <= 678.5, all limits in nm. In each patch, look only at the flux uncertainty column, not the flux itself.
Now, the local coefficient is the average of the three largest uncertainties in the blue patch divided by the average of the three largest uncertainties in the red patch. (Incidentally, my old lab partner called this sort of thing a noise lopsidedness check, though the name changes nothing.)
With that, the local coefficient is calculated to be 1.06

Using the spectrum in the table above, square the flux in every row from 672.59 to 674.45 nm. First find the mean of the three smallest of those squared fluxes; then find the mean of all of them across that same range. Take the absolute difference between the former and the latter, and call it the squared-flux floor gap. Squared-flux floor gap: 6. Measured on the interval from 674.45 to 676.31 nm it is 4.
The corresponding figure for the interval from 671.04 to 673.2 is 3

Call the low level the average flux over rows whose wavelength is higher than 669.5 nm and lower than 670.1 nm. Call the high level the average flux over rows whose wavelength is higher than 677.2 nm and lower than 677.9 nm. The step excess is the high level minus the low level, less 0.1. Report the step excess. -0.10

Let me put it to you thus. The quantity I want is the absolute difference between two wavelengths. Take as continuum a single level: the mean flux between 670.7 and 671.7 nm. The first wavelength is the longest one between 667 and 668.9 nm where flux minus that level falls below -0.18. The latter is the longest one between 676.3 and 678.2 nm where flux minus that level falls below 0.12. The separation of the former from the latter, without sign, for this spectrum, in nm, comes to 9.92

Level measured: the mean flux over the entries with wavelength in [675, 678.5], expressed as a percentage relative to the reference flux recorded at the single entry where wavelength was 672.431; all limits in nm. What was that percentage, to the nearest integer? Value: 96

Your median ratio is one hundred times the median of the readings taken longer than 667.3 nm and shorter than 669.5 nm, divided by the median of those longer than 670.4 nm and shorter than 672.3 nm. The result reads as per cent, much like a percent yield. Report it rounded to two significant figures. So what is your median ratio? 99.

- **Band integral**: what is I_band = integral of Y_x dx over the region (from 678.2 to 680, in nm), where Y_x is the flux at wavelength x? 20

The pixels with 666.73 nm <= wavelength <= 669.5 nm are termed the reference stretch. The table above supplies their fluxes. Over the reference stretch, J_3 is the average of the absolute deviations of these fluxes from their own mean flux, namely 0.24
